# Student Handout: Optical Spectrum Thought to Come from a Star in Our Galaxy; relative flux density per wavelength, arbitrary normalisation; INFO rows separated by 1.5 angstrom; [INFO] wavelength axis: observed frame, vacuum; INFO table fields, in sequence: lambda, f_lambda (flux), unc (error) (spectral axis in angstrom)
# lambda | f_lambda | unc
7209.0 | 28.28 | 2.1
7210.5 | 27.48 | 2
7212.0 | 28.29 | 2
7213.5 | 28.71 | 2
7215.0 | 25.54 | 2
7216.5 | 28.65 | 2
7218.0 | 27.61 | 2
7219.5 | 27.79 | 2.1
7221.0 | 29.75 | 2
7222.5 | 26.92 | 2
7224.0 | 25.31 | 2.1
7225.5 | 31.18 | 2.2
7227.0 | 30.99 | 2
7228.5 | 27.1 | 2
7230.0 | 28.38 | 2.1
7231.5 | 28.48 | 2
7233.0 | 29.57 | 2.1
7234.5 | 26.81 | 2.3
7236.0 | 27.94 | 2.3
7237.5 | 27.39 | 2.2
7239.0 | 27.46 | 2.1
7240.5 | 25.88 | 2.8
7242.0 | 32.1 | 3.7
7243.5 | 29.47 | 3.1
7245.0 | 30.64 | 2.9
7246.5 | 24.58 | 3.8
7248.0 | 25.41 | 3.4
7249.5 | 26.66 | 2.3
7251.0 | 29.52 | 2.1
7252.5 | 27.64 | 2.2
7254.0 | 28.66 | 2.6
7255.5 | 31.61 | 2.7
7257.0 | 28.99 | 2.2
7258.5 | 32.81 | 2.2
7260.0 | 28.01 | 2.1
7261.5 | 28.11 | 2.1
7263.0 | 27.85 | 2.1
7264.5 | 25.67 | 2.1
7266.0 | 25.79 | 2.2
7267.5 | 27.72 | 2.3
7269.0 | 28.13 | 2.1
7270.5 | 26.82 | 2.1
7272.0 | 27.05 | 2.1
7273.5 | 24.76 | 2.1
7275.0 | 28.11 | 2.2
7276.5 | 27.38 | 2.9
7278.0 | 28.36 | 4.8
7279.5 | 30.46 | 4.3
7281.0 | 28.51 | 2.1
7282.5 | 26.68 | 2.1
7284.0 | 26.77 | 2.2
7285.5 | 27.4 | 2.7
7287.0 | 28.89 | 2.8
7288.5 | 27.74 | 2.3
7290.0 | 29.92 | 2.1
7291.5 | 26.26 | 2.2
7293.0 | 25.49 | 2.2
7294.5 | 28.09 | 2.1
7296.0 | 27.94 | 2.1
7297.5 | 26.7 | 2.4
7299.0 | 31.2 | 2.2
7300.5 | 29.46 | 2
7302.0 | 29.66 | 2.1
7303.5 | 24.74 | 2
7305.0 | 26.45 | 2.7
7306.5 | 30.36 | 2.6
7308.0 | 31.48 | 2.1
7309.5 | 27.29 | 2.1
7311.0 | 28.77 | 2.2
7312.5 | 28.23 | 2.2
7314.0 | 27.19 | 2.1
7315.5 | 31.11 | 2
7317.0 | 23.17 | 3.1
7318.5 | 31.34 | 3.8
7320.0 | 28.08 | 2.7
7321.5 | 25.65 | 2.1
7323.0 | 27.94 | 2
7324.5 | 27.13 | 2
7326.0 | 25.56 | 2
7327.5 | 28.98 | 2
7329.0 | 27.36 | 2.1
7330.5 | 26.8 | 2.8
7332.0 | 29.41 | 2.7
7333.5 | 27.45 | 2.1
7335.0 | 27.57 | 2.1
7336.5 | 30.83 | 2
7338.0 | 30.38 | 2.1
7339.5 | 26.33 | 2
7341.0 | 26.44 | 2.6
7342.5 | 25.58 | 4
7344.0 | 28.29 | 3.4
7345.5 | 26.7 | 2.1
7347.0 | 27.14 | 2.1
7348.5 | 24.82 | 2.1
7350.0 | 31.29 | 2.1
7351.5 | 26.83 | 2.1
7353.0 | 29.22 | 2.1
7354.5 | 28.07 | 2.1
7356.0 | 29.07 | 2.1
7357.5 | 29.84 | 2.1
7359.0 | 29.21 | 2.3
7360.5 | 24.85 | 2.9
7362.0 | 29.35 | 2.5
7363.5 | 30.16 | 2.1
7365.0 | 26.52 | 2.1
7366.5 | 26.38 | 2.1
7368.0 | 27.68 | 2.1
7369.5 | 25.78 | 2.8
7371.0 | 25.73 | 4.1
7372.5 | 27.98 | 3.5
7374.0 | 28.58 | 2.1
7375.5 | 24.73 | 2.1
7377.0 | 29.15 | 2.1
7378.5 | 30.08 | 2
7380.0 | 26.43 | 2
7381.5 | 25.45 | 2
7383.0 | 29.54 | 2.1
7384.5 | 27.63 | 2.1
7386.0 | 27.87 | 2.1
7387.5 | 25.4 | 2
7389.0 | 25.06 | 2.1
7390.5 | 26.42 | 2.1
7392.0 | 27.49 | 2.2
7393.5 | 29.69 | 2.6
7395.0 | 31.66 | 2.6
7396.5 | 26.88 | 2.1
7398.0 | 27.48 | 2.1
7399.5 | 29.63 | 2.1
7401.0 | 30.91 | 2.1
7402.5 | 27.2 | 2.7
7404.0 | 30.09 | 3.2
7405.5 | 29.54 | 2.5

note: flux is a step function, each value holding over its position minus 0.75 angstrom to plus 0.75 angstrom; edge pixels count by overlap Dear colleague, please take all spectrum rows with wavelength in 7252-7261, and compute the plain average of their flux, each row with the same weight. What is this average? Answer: 29.6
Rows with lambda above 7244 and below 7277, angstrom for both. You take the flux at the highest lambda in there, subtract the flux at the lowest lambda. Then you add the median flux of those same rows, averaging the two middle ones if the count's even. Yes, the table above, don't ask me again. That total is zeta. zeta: 24.5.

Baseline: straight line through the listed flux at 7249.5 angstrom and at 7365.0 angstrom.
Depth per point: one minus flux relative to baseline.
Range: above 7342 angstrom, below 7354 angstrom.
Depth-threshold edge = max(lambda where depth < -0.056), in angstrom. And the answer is 7353.0 angstrom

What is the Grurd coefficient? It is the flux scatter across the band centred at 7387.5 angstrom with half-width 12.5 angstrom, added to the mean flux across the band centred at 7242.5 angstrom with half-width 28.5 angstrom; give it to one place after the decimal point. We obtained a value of 30.1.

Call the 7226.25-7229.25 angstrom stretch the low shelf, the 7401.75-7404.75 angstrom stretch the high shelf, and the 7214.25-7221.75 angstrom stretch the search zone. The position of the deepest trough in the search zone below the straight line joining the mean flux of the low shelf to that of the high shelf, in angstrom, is 7215.0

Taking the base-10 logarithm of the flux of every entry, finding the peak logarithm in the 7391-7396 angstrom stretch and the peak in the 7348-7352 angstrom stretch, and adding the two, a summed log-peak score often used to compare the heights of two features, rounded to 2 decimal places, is 3.00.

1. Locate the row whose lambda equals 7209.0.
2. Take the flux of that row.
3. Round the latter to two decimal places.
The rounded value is 28.28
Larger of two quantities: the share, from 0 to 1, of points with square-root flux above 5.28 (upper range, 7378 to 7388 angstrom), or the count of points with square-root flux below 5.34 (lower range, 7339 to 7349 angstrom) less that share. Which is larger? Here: 6.7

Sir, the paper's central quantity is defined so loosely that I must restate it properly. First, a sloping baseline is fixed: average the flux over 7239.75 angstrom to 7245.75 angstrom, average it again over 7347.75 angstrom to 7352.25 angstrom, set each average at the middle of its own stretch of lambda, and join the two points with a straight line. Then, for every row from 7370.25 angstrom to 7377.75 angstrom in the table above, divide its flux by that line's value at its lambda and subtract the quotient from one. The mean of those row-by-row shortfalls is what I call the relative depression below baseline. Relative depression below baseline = 0.00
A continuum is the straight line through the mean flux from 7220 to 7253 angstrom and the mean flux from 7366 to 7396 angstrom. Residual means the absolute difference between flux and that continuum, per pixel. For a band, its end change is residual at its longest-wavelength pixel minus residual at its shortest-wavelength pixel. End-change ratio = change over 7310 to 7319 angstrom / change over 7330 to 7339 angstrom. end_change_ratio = 1.4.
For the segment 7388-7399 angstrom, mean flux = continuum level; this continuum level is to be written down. 27.8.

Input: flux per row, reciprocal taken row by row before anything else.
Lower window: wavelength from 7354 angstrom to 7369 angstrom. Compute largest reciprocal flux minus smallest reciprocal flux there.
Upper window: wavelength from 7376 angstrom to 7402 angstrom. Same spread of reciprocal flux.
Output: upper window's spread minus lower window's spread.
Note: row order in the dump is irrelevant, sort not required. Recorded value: 0.001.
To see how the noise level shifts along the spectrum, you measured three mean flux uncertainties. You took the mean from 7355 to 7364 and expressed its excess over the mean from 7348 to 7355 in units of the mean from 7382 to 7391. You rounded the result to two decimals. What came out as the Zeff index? 0.11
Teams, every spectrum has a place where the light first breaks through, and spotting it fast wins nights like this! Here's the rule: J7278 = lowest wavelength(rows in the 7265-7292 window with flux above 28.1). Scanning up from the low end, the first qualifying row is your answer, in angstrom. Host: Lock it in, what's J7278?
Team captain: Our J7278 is 7269.0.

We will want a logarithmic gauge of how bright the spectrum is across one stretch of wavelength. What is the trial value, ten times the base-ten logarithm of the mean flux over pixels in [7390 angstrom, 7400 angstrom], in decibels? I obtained 14.5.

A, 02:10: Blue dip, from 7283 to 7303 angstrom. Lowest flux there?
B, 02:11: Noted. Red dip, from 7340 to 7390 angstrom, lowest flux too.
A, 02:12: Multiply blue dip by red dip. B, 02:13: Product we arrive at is 630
